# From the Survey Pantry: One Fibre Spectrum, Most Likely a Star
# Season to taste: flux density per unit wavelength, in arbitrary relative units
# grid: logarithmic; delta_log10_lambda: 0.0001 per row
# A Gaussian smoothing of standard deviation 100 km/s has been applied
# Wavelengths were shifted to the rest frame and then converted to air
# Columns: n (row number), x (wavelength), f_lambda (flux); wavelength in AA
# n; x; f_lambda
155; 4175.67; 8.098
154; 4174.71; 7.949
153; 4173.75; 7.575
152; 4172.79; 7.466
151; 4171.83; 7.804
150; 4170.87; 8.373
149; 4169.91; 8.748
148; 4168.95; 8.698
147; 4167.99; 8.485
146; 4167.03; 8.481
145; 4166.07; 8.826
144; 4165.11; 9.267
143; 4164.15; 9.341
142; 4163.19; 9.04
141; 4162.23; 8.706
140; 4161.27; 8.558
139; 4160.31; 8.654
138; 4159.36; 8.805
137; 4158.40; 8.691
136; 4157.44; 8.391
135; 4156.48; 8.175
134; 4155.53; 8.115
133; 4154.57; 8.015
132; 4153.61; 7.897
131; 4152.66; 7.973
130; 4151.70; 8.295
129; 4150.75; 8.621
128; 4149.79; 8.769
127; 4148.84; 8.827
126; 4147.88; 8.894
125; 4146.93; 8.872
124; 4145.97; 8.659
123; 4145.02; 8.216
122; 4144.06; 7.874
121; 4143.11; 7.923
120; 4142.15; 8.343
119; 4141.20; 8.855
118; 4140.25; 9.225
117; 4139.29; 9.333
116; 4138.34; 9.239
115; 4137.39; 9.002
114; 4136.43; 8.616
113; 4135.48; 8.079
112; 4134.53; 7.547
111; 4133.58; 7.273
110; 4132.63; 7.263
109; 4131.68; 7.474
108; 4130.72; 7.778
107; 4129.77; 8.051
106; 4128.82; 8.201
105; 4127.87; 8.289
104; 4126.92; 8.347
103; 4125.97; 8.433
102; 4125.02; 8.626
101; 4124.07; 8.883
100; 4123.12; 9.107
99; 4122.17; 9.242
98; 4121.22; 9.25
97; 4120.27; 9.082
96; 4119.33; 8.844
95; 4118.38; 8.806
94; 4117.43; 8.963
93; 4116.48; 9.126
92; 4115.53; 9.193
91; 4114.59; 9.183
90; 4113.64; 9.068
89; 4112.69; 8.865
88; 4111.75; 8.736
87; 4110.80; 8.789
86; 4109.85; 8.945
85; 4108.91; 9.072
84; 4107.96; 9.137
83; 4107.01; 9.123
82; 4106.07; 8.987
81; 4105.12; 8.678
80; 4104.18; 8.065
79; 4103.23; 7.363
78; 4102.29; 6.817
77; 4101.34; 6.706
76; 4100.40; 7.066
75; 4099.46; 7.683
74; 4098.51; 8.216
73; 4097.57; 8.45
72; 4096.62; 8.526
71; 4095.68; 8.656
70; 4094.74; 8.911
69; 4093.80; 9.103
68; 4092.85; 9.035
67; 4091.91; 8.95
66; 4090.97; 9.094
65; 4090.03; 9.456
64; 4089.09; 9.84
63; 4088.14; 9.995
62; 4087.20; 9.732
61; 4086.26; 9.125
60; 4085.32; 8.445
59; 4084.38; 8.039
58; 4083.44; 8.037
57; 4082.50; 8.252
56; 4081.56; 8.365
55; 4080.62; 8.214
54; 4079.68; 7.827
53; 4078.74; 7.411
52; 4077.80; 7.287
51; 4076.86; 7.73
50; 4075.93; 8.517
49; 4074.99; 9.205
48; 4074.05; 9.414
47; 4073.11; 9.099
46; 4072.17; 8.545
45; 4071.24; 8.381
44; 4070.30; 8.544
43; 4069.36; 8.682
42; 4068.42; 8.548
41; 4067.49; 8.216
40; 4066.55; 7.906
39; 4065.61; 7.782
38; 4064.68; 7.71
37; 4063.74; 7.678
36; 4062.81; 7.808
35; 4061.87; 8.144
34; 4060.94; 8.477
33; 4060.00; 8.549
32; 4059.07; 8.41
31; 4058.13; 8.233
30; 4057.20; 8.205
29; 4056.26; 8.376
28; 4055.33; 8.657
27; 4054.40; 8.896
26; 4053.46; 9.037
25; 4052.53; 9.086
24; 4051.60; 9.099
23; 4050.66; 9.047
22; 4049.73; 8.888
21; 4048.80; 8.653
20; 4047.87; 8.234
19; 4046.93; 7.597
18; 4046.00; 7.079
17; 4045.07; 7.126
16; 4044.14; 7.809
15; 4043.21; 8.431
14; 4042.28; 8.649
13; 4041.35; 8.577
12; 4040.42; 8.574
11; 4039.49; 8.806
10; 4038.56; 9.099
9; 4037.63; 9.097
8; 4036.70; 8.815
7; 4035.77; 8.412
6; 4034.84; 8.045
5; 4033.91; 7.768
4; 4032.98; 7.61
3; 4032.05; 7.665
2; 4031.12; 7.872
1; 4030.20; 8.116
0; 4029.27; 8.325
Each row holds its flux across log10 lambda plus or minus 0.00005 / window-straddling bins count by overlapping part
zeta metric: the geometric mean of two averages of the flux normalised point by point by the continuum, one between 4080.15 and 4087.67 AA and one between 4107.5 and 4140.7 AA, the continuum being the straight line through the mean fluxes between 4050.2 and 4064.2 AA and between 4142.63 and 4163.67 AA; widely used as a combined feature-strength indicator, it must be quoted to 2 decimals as 1.01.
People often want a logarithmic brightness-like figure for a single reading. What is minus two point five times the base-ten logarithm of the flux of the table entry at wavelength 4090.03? -2.44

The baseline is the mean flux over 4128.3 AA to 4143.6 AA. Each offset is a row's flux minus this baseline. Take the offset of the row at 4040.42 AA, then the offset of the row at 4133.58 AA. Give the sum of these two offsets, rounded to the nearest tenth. -0.7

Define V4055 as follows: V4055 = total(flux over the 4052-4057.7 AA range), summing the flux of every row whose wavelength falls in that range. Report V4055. 52.3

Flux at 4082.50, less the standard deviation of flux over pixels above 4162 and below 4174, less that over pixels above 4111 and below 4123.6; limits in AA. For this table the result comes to 7.5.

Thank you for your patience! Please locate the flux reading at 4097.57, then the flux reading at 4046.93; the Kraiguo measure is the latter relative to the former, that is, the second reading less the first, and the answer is -0.9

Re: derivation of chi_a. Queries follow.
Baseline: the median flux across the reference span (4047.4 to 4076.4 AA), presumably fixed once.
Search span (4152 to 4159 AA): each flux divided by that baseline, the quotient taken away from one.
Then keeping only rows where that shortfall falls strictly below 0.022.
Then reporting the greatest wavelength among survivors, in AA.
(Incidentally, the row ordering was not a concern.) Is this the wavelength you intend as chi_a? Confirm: 4158.40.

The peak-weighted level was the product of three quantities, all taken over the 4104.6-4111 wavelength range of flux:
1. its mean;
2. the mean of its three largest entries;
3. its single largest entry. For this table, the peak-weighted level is 746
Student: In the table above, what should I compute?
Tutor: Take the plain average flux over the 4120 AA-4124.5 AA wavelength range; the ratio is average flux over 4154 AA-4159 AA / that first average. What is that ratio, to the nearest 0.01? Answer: 0.91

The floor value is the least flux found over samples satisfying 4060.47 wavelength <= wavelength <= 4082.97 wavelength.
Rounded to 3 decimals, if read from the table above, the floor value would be 7.287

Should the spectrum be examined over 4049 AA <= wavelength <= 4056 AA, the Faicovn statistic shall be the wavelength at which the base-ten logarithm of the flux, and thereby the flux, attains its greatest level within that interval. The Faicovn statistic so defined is 4051.60 AA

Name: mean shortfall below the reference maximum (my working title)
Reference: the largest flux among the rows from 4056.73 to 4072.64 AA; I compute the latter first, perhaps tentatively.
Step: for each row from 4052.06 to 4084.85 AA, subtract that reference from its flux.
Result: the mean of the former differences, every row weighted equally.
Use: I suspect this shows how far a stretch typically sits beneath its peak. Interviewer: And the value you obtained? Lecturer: -0.36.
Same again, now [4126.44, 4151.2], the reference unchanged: -0.31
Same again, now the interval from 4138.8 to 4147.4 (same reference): -0.09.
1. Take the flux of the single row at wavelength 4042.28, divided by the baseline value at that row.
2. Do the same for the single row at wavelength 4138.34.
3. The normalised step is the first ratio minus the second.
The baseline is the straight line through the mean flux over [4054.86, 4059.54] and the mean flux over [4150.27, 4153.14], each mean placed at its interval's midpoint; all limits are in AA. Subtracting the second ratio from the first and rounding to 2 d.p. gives -0.08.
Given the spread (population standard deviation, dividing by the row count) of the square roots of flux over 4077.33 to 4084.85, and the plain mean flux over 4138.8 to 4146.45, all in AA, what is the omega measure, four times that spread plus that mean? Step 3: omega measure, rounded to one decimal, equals 8.8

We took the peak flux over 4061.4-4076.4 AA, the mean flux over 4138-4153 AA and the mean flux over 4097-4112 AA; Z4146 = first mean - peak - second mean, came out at -9.0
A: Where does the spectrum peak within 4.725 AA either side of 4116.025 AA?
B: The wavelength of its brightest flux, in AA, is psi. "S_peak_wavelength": 4115.53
